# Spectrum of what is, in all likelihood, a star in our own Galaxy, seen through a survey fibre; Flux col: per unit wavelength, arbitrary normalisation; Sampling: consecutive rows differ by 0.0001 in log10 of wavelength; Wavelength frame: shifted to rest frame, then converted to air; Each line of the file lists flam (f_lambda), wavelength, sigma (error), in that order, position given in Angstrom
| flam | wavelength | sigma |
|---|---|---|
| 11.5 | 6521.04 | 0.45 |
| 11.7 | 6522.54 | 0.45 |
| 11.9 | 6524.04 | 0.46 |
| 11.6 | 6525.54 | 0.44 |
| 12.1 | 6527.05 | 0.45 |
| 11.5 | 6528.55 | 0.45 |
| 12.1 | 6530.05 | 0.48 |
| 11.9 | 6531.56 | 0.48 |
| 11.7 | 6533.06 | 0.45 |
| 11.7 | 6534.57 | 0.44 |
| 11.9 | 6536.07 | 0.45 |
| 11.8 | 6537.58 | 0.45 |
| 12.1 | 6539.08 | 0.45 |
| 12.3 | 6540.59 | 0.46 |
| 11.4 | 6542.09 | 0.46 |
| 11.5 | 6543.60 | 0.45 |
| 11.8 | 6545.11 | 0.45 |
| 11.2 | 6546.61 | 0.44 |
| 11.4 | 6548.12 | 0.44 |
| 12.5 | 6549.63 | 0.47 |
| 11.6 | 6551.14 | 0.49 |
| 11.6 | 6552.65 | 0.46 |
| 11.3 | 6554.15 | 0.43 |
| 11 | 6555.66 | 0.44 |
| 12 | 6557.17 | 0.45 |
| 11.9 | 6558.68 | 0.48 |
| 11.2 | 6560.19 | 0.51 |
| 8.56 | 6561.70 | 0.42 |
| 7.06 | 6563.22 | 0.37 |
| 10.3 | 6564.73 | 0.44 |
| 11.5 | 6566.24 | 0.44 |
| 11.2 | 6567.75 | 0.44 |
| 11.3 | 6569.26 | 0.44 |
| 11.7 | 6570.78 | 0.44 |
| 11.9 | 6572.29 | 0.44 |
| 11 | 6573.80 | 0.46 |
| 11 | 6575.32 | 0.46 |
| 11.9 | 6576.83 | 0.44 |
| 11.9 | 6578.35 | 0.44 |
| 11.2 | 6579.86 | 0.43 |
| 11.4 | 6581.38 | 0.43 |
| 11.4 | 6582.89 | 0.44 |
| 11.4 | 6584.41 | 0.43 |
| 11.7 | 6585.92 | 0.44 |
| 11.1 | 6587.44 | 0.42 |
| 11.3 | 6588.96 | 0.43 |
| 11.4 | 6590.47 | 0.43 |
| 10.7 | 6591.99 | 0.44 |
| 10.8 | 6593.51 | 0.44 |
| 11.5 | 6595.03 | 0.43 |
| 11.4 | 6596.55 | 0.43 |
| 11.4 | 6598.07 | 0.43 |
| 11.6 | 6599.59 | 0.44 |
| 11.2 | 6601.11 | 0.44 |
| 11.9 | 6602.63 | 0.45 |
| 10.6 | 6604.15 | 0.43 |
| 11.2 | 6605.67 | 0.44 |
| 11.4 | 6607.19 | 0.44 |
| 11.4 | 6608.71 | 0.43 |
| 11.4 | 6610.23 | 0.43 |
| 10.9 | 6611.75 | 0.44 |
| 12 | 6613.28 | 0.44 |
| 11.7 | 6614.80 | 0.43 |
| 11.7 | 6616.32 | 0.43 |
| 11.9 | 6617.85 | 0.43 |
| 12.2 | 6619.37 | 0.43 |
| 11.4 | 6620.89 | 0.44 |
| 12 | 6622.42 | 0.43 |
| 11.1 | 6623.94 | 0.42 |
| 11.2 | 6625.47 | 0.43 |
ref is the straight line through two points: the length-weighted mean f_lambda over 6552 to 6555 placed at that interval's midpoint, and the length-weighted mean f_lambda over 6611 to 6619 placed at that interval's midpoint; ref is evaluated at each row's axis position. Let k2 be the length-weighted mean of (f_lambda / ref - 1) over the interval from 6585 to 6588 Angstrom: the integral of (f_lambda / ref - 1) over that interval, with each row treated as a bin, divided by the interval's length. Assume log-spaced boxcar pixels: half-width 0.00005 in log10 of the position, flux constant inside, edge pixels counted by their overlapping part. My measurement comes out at -0.013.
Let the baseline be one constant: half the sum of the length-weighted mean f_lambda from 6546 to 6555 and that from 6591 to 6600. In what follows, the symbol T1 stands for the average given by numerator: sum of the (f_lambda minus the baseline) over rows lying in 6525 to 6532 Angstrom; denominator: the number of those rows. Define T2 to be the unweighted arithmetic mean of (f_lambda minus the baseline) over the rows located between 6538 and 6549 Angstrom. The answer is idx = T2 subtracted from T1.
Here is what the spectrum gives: 0.17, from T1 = 0.4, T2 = 0.3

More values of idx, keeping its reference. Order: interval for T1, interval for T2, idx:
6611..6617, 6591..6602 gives 0.35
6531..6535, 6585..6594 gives 0.60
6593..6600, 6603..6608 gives 0.27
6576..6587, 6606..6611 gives 0.16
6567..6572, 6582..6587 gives -0.10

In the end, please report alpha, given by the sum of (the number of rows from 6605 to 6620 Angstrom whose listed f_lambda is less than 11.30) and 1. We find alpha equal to 3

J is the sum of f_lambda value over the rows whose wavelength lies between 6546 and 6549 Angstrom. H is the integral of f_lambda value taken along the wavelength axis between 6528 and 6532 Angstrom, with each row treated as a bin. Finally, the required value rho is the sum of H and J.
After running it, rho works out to 70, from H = 47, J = 23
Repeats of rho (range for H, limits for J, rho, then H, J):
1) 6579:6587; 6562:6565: 109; 91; 17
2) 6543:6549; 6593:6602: 137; 69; 68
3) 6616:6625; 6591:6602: 184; 105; 79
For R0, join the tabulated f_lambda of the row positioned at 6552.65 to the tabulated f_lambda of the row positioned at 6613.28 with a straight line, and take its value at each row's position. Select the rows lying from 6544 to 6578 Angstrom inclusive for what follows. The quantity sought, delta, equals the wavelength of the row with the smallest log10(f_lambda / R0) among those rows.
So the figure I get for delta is 6563.22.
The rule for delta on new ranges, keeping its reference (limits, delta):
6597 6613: 6604.15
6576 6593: 6591.99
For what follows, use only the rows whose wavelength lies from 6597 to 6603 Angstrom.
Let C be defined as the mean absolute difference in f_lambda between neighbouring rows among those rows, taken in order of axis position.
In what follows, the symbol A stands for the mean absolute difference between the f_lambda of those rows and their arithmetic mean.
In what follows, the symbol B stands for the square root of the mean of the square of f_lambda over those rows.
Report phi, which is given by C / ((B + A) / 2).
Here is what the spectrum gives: 0.074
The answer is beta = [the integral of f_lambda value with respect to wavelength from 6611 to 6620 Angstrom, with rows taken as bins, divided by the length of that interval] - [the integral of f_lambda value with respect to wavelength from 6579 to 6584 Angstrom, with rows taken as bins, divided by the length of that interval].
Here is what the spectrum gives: 0.37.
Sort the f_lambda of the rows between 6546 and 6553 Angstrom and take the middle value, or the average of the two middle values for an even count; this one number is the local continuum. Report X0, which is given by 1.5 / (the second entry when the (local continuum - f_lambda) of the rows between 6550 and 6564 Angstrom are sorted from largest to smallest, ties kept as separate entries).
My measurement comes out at 0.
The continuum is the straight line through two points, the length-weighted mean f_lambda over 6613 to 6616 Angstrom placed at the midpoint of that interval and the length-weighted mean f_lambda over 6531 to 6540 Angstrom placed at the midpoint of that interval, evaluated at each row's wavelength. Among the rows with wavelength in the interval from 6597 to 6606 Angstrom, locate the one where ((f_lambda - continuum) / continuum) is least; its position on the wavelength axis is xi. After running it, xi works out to 6604.15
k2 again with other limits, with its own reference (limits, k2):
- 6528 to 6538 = 0.036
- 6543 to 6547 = 0.008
